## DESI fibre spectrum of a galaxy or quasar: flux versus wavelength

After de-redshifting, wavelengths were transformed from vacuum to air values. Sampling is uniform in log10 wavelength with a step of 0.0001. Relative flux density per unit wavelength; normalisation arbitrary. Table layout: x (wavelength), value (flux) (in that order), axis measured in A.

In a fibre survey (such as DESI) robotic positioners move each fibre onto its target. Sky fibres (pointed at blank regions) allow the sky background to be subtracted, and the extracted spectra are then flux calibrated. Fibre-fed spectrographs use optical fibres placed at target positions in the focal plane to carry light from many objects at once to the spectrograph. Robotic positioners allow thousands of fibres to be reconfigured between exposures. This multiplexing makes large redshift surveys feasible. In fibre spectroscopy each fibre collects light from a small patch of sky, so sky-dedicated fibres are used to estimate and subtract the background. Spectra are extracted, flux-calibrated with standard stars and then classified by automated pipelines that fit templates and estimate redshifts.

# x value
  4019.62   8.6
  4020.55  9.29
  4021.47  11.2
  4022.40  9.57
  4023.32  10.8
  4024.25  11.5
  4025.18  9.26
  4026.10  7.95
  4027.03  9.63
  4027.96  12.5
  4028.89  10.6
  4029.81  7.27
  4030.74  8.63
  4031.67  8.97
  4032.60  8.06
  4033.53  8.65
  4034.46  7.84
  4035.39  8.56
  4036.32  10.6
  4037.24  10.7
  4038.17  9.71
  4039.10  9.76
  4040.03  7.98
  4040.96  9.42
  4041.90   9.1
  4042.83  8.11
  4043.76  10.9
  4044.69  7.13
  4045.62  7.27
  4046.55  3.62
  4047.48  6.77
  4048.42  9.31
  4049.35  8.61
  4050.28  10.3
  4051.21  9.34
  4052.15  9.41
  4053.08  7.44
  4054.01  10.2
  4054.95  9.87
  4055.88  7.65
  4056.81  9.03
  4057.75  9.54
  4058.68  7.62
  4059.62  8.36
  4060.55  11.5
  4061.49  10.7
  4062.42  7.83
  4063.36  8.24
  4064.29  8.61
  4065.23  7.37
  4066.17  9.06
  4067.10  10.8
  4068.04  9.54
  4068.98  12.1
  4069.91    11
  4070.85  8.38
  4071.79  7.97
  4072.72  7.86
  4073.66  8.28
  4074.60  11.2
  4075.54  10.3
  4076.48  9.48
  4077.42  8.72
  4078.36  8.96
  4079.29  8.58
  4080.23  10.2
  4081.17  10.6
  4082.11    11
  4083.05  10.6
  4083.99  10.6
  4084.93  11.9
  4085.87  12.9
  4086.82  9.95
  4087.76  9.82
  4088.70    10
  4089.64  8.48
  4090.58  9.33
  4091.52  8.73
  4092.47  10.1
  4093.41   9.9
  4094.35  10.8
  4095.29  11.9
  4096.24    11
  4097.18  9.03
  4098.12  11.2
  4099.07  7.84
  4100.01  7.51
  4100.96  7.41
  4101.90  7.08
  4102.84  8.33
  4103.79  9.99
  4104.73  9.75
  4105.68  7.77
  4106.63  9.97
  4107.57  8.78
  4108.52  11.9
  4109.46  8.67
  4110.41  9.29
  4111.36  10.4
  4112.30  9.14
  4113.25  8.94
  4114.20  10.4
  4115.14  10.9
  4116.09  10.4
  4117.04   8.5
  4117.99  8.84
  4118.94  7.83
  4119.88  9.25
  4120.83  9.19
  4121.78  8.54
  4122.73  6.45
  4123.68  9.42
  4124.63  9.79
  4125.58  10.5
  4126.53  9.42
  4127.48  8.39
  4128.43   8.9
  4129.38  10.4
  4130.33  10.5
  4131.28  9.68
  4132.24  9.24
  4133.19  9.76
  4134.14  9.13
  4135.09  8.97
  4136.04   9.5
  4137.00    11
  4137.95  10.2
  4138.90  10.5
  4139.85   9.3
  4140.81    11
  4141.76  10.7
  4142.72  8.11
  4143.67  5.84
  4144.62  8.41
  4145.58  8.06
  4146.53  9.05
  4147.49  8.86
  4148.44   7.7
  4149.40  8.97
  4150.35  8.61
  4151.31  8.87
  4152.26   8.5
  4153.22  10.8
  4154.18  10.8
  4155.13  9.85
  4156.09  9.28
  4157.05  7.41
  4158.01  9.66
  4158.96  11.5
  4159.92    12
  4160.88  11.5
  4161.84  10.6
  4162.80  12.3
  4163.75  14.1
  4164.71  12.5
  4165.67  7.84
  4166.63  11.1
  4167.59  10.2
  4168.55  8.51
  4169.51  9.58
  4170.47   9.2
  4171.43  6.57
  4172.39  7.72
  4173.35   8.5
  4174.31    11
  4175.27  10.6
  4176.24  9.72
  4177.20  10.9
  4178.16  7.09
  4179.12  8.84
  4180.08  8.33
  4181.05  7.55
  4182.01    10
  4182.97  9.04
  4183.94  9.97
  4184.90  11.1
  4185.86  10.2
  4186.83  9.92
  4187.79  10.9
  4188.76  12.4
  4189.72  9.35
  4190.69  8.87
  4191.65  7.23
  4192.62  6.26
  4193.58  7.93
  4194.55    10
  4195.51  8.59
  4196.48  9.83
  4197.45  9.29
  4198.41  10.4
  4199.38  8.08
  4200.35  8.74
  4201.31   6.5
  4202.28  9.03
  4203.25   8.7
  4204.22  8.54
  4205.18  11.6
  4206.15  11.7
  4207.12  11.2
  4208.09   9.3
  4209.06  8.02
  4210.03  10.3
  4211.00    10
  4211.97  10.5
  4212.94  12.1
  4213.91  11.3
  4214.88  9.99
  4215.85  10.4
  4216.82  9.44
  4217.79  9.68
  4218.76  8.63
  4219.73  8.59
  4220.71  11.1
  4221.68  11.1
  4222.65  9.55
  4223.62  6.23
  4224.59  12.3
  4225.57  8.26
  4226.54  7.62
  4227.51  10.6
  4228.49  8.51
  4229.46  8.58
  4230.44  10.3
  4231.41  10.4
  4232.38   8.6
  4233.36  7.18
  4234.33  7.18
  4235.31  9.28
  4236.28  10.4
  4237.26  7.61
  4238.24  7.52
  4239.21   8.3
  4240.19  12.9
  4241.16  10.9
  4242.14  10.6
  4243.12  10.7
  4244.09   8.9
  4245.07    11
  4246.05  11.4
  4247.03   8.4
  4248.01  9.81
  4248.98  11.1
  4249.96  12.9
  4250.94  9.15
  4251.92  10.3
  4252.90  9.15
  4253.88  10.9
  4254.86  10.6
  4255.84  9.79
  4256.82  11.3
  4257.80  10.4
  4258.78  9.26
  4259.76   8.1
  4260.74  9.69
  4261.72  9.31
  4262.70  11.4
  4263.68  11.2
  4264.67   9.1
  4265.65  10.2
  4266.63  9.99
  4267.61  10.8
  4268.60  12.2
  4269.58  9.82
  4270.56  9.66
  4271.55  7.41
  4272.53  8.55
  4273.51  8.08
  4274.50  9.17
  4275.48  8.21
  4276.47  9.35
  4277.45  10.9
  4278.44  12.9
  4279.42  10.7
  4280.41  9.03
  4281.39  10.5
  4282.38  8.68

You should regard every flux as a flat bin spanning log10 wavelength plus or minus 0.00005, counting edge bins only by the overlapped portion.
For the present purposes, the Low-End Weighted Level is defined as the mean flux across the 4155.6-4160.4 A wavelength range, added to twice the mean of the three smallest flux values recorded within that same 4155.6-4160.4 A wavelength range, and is 27.5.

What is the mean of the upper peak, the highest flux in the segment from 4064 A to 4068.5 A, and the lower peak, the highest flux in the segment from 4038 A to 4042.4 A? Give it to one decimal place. 10.3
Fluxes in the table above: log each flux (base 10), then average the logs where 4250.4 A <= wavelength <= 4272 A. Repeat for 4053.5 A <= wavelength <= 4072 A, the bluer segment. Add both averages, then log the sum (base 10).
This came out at 0.292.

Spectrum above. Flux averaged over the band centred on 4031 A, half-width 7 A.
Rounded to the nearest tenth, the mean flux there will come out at 9.4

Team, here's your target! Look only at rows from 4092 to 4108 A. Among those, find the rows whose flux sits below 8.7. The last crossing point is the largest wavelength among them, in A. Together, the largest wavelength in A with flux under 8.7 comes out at 4105.68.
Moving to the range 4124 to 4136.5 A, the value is 4127.48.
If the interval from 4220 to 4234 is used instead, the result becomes 4233.36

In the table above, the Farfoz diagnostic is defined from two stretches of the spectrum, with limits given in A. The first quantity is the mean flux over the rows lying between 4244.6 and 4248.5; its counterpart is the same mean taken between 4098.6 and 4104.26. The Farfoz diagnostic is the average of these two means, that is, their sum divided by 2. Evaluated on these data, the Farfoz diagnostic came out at 9.1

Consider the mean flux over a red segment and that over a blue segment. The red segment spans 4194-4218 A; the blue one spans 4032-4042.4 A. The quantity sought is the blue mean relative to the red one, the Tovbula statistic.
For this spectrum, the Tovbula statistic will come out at 0.94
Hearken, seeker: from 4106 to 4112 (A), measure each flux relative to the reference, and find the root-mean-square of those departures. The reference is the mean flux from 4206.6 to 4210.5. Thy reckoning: 1.12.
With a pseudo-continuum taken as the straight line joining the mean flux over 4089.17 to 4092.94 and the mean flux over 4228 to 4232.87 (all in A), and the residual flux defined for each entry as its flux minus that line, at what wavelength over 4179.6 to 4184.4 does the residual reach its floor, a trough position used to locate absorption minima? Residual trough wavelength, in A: 4181.05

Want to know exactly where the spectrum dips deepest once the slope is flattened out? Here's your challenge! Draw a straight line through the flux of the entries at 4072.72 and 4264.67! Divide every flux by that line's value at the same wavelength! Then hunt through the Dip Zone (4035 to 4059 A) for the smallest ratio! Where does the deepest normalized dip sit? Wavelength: 4046.55 A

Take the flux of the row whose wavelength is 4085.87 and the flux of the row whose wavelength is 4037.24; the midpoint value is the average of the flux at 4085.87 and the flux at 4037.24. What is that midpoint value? 11.8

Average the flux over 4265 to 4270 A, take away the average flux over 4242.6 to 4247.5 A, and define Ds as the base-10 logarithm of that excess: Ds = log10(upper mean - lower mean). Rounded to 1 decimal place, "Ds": -0.3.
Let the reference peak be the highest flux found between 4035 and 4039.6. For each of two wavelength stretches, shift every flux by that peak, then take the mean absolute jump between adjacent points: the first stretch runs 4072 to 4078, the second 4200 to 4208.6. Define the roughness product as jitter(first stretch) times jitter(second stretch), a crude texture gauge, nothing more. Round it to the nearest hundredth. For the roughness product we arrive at 1.57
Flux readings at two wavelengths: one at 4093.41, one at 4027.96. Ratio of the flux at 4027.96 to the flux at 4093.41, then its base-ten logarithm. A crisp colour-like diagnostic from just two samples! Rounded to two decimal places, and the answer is 0.10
